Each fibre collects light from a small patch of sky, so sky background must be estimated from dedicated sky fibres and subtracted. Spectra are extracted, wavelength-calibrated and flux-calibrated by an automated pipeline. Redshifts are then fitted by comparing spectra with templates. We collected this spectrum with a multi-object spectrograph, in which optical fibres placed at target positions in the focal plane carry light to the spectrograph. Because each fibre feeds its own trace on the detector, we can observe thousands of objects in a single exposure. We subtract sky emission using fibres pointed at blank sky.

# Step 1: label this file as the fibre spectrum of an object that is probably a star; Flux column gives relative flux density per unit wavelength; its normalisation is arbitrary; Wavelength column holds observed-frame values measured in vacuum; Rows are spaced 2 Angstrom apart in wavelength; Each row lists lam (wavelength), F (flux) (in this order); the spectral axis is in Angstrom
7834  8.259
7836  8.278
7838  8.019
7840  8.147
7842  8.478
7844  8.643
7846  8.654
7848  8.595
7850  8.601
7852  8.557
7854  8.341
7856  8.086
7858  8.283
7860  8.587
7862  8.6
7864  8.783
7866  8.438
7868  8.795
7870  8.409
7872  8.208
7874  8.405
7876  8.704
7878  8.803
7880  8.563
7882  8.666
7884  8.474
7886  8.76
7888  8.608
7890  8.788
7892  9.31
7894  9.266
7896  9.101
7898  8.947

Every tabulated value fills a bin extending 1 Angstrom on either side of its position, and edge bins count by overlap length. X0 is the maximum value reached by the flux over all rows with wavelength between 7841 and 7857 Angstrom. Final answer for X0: 8.654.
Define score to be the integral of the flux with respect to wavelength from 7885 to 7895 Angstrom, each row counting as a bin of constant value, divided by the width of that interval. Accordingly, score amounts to 8.95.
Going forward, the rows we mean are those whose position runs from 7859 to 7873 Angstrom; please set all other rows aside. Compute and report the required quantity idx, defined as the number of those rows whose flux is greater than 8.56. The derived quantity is 4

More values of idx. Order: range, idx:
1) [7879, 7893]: 6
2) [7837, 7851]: 4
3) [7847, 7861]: 3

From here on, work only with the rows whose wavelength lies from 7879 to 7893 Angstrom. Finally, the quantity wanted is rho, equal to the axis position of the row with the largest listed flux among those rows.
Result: 7892 Angstrom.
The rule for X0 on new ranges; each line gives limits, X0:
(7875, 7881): 8.803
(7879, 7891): 8.788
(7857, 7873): 8.795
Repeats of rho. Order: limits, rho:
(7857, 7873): 7868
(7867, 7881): 7878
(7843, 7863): 7846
